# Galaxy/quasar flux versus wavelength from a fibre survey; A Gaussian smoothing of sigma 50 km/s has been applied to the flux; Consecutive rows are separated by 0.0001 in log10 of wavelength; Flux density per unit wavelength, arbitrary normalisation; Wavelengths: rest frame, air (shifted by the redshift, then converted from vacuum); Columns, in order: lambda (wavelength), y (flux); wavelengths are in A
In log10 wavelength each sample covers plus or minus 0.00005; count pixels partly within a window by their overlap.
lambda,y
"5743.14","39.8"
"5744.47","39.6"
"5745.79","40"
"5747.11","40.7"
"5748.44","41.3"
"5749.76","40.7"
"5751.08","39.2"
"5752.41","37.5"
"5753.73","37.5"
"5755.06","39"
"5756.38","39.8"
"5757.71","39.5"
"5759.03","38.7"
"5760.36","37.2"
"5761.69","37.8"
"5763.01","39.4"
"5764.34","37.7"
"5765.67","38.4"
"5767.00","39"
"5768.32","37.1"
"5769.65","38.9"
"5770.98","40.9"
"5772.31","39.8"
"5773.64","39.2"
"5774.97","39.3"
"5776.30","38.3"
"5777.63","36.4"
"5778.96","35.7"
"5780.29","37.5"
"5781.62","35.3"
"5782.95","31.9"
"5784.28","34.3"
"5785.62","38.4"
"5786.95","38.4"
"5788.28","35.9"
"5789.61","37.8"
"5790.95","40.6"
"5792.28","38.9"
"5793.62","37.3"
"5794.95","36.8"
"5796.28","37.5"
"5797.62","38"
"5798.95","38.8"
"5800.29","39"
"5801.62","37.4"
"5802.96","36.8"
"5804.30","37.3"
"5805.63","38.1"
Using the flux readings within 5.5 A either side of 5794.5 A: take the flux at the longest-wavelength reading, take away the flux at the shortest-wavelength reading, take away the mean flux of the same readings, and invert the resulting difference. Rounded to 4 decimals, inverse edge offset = -0.0269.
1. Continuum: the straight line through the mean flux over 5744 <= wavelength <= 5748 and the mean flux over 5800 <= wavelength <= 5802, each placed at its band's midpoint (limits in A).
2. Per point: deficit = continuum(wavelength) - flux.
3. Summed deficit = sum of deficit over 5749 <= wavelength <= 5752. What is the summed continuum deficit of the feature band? 0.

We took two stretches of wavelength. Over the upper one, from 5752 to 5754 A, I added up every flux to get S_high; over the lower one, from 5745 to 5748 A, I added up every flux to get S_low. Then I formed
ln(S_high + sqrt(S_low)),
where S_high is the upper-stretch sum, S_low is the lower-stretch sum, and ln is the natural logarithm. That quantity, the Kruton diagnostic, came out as 4.43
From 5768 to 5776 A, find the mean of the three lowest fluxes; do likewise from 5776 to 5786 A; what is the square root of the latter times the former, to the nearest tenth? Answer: 36.0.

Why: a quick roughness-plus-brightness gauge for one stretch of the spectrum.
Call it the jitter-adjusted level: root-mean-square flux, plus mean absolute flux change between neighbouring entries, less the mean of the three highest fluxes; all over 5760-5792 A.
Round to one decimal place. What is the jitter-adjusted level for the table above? -1.0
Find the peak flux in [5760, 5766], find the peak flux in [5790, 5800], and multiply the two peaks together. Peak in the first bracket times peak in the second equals 1600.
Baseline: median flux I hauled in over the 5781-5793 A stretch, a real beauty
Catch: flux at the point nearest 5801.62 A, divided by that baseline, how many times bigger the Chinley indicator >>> 0.99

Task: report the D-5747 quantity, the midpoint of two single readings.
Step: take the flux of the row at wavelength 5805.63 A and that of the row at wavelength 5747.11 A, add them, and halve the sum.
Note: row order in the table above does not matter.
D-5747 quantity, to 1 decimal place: 39.4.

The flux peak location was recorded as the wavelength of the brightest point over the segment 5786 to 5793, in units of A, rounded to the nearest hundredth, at 5790.95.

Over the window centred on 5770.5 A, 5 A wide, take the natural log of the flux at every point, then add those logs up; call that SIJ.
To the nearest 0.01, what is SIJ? 14.67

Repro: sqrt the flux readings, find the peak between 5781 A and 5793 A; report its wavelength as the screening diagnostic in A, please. 5790.95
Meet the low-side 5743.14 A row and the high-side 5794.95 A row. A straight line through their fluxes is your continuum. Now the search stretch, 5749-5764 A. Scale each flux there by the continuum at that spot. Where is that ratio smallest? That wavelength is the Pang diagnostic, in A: 5752.41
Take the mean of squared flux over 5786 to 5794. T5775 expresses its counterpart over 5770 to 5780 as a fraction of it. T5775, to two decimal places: 1.02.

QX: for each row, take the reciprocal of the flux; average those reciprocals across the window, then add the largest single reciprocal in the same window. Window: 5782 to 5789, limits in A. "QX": 0.0594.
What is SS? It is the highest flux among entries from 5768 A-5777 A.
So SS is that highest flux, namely 40.9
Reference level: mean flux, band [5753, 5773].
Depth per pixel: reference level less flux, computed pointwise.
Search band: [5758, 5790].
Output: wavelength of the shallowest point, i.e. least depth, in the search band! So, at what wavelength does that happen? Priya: 5770.98 A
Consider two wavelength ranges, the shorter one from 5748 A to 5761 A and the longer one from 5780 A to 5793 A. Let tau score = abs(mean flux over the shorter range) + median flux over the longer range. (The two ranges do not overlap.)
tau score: 76.7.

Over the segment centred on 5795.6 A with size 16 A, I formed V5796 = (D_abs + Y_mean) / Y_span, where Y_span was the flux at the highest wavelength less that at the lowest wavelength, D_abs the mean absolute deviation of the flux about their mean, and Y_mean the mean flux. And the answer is 43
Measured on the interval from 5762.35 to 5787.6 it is -39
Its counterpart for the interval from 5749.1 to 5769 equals -11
